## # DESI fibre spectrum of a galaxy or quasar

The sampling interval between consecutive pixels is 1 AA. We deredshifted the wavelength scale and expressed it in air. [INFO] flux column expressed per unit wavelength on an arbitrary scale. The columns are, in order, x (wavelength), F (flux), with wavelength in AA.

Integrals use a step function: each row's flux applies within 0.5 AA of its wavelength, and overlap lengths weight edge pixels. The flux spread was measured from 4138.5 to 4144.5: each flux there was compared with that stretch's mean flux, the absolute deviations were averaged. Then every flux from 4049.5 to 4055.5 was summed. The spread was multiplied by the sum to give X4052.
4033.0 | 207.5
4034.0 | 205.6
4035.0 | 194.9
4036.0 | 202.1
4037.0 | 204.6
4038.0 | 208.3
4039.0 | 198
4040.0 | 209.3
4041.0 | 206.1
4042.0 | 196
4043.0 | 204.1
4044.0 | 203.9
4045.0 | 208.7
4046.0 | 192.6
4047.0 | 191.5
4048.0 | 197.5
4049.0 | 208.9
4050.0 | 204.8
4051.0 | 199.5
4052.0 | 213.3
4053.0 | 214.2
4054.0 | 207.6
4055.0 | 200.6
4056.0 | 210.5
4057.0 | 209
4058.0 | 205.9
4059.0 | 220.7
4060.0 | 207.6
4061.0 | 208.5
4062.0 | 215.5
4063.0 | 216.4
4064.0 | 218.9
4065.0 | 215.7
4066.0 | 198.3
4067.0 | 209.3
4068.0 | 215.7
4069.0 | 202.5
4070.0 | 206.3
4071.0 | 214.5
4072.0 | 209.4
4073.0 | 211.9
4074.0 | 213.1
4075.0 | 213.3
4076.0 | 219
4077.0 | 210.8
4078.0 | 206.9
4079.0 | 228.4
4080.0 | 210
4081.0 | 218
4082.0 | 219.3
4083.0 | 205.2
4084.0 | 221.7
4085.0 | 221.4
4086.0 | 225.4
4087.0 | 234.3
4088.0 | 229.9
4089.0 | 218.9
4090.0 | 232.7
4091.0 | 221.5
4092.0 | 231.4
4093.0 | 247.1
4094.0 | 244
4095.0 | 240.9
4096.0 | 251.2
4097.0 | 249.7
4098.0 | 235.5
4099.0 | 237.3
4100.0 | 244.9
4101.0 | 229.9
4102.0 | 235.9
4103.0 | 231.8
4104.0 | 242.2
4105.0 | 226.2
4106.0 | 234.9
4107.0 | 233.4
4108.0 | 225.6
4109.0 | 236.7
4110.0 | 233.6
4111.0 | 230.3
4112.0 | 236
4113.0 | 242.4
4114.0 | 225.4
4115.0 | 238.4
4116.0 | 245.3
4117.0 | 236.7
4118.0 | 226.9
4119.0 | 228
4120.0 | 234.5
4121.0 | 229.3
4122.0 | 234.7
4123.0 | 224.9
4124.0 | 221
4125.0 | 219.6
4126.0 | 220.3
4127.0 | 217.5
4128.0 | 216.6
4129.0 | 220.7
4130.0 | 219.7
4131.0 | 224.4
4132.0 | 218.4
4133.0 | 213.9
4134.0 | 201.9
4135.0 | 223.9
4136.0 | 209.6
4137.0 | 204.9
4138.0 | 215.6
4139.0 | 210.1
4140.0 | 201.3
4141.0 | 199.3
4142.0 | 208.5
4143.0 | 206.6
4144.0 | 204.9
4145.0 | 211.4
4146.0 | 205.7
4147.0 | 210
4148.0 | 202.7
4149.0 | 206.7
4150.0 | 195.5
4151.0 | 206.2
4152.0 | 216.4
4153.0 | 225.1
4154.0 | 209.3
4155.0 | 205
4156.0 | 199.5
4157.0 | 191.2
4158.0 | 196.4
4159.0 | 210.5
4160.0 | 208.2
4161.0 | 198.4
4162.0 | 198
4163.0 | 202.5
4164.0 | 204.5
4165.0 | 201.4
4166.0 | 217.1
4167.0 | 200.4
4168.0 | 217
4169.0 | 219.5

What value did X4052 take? 4071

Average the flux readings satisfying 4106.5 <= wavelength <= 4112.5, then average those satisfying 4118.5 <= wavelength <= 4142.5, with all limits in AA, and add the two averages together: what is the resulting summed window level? 450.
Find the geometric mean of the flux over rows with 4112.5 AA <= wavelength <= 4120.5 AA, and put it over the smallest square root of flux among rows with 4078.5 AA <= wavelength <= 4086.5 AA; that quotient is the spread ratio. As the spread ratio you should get 16.4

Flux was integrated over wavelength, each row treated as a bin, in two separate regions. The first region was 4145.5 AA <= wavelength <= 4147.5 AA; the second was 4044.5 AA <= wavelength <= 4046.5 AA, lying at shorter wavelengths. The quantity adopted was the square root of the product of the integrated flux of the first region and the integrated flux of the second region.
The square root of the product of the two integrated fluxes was 408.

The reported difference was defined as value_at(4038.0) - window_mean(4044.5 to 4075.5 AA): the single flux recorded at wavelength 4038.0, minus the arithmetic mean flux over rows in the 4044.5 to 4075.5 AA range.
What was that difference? 0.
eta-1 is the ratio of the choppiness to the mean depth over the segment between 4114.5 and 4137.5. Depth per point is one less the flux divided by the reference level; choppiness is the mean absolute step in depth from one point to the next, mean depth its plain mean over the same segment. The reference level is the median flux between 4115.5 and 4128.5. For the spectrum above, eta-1 1.63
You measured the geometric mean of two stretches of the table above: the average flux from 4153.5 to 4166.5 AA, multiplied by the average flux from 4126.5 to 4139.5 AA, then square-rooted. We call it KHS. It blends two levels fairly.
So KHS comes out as 209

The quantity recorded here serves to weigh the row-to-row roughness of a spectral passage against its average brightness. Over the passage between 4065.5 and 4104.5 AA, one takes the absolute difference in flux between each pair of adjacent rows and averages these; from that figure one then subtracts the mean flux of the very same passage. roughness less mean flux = -216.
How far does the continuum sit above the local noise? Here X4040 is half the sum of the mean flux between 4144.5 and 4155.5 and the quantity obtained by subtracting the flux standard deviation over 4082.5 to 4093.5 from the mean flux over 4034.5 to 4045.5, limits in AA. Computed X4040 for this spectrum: 201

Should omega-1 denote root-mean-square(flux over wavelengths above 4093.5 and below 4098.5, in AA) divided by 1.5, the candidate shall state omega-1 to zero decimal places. 163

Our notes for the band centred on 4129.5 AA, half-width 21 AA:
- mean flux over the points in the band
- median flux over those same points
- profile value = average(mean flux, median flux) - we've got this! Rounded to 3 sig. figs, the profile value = 220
